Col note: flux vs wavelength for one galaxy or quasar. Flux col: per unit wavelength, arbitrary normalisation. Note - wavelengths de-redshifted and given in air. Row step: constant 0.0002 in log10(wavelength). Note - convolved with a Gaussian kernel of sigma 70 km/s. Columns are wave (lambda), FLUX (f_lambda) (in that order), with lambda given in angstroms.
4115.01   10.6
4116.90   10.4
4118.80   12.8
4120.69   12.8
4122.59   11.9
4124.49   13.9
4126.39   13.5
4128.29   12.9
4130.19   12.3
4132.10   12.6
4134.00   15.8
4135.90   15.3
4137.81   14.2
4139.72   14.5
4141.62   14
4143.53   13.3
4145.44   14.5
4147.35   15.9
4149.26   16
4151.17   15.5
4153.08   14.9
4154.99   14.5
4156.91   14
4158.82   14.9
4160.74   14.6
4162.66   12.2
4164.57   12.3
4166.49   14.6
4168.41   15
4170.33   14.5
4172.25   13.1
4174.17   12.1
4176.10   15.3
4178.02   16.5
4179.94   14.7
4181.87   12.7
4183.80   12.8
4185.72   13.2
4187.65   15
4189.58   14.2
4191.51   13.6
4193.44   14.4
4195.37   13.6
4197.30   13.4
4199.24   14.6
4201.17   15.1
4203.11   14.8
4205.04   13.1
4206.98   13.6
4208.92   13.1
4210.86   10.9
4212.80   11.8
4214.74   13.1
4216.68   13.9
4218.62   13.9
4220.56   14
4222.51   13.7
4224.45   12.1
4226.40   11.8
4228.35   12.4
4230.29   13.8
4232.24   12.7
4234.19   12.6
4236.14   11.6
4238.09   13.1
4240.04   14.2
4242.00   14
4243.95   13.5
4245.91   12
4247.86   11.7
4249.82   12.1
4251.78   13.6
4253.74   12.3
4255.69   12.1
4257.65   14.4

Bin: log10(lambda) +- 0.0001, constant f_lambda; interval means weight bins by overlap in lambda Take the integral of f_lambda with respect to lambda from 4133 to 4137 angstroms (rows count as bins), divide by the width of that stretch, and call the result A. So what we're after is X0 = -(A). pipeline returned -15.5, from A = 15.5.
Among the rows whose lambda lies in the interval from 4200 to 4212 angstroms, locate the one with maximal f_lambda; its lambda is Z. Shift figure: 4201.17 angstroms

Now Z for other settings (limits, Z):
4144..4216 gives 4178.02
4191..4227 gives 4201.17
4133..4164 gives 4149.26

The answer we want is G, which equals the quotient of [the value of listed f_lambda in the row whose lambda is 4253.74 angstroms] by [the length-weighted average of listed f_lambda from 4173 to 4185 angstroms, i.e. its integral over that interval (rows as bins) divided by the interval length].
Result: 0.88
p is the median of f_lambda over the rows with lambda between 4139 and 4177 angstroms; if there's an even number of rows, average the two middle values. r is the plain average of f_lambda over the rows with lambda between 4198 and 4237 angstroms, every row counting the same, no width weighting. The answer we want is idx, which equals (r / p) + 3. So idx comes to 3.91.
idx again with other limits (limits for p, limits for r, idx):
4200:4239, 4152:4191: 4.07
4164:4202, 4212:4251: 3.90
